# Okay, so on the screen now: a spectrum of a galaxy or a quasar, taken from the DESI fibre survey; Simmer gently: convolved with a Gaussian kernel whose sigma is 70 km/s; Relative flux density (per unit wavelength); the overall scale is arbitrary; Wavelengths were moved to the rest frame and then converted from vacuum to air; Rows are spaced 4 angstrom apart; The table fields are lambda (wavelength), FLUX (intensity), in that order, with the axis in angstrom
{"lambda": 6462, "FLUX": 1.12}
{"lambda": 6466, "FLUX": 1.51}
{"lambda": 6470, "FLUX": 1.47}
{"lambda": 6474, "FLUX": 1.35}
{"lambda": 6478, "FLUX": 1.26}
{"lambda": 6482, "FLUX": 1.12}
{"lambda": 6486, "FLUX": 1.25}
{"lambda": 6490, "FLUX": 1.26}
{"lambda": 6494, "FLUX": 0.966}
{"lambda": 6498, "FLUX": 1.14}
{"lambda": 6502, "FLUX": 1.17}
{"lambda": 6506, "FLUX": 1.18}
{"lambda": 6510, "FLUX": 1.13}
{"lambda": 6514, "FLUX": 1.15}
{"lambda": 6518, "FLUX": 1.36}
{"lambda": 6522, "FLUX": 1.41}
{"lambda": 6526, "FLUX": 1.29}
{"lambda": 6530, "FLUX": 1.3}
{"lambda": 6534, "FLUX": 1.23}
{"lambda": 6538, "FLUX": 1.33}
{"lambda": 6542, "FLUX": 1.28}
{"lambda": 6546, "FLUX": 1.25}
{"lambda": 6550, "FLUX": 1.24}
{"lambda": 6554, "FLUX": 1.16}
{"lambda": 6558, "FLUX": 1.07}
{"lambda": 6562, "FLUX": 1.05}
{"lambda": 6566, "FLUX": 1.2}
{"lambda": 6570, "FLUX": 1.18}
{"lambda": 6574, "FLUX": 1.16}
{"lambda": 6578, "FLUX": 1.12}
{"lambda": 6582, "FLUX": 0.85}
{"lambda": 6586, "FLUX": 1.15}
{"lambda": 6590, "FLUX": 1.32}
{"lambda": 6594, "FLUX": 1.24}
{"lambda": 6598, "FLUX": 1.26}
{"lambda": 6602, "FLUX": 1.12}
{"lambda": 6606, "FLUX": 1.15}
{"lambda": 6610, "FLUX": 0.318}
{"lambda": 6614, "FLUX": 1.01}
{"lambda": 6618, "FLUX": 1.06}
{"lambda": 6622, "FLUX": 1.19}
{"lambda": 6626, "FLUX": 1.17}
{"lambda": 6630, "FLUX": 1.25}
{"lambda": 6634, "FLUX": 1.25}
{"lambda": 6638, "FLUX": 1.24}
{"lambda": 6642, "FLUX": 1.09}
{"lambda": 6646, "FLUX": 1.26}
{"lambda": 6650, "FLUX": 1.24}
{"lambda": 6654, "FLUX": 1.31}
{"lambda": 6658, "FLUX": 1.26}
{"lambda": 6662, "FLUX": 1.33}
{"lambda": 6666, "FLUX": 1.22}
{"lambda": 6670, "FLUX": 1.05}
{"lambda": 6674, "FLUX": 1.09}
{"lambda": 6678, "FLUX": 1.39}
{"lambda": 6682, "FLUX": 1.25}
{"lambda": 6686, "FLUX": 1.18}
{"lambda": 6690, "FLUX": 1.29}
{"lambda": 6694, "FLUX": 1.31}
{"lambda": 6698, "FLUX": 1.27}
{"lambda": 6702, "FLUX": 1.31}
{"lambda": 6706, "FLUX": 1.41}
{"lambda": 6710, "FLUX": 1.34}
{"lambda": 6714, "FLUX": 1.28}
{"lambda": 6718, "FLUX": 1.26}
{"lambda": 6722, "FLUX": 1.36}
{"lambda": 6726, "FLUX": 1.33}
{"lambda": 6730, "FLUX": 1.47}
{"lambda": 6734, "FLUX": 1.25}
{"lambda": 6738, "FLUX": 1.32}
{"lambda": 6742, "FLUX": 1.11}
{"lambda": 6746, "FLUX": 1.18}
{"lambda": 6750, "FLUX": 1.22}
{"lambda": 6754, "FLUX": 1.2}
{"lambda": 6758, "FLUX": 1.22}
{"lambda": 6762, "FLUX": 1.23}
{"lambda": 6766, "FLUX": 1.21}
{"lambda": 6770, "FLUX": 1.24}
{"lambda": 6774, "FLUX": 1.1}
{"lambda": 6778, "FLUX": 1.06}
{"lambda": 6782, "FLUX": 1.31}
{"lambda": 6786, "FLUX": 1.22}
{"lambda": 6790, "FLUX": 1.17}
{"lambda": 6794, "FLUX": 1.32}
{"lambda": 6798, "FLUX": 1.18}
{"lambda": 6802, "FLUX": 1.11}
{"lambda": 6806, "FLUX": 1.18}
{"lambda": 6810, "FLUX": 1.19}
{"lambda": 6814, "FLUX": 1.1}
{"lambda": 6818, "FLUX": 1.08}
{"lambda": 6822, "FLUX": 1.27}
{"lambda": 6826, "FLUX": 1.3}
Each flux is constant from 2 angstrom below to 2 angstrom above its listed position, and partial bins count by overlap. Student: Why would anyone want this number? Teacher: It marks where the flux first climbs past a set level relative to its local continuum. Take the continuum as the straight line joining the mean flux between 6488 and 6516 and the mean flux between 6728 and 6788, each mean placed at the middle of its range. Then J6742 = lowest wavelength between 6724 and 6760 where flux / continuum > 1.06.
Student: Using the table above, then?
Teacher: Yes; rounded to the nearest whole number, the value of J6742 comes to 6726 angstrom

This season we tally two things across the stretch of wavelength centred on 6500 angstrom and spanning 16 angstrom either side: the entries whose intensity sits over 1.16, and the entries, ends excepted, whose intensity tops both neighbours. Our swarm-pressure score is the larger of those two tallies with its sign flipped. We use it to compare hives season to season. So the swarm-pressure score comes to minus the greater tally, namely -4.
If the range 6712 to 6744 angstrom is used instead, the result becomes -7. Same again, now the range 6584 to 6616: -3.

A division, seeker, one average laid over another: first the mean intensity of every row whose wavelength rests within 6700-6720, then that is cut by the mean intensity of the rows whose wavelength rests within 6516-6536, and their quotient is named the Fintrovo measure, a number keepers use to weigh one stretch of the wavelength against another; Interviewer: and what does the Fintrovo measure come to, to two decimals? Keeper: 1.00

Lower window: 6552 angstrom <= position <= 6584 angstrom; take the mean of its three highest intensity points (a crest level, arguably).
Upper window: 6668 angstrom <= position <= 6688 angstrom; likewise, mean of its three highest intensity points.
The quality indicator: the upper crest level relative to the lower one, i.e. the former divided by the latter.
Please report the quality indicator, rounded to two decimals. 1.08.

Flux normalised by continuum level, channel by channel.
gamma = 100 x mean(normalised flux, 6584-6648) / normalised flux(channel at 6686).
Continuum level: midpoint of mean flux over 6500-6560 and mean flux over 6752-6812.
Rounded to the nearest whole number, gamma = 96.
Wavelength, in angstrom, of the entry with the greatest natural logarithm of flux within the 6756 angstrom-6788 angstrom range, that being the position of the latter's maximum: 6782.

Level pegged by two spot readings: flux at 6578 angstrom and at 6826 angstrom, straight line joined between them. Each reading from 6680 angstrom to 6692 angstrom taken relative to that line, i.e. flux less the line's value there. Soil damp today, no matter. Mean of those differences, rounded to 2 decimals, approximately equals 0.04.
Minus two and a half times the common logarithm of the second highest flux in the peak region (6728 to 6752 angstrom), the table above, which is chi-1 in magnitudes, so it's -0.30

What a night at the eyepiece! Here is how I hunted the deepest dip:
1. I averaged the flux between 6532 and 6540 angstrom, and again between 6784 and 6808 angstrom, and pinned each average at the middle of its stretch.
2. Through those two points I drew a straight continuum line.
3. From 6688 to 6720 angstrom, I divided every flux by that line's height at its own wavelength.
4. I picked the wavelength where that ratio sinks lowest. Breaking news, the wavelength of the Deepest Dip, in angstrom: 6718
